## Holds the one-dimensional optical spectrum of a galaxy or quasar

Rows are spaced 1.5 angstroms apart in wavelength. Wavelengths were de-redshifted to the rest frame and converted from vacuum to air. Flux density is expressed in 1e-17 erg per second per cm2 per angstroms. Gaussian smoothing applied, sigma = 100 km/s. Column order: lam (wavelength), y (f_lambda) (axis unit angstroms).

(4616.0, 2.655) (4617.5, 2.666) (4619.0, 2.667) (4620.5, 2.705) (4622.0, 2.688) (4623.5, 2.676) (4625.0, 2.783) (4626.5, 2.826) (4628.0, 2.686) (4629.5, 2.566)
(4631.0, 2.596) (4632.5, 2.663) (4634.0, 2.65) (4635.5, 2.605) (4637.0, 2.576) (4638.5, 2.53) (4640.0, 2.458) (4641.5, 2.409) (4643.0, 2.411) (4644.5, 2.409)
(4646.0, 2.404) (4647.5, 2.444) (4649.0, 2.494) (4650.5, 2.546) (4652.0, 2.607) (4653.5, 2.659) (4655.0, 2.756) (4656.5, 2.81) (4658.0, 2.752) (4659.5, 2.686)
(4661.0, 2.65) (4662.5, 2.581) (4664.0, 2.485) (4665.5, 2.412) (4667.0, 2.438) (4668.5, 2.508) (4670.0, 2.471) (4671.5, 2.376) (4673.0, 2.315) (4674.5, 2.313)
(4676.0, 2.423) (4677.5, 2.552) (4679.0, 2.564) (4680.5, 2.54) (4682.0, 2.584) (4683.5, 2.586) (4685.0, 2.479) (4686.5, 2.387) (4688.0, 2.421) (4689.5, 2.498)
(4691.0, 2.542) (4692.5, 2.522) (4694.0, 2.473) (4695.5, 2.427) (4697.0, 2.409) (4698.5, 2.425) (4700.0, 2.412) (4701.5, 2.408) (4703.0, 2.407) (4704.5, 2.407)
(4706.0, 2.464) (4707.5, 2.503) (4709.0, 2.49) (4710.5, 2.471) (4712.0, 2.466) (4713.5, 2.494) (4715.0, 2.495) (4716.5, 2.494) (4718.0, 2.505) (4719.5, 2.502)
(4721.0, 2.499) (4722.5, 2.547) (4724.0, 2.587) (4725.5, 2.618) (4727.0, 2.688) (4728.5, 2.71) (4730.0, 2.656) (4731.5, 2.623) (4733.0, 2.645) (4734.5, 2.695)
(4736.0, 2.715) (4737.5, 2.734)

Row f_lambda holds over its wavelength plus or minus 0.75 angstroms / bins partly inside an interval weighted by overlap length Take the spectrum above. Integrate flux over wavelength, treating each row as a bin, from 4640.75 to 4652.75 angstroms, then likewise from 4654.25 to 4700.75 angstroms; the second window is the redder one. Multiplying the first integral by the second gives 3453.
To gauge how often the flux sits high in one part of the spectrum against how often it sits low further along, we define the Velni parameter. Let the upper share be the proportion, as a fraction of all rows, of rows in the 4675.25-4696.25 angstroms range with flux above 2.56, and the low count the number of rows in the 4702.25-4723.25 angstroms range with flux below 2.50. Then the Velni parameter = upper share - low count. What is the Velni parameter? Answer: -10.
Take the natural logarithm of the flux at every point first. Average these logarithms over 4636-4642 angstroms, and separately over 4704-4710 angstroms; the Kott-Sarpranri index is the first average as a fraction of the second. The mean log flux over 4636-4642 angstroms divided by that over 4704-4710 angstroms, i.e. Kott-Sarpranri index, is 1.01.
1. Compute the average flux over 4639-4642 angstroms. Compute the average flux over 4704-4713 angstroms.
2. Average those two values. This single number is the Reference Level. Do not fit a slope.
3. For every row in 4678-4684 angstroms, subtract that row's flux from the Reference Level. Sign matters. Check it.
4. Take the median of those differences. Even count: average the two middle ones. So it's -0.12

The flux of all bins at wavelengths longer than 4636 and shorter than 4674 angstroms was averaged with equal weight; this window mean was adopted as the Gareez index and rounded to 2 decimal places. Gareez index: 2.53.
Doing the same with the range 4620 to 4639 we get 2.66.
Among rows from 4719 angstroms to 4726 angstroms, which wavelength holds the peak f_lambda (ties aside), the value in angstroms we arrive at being 4725.5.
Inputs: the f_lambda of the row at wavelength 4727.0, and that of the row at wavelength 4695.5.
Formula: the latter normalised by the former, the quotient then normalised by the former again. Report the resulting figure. 0.34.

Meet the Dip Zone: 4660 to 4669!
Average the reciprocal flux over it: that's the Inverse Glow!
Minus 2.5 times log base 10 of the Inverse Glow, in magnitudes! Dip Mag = 1.00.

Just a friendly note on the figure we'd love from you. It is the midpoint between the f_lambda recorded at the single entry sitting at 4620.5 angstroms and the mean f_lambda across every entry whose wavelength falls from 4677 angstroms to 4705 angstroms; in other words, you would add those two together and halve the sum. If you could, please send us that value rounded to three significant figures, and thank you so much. 2.59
